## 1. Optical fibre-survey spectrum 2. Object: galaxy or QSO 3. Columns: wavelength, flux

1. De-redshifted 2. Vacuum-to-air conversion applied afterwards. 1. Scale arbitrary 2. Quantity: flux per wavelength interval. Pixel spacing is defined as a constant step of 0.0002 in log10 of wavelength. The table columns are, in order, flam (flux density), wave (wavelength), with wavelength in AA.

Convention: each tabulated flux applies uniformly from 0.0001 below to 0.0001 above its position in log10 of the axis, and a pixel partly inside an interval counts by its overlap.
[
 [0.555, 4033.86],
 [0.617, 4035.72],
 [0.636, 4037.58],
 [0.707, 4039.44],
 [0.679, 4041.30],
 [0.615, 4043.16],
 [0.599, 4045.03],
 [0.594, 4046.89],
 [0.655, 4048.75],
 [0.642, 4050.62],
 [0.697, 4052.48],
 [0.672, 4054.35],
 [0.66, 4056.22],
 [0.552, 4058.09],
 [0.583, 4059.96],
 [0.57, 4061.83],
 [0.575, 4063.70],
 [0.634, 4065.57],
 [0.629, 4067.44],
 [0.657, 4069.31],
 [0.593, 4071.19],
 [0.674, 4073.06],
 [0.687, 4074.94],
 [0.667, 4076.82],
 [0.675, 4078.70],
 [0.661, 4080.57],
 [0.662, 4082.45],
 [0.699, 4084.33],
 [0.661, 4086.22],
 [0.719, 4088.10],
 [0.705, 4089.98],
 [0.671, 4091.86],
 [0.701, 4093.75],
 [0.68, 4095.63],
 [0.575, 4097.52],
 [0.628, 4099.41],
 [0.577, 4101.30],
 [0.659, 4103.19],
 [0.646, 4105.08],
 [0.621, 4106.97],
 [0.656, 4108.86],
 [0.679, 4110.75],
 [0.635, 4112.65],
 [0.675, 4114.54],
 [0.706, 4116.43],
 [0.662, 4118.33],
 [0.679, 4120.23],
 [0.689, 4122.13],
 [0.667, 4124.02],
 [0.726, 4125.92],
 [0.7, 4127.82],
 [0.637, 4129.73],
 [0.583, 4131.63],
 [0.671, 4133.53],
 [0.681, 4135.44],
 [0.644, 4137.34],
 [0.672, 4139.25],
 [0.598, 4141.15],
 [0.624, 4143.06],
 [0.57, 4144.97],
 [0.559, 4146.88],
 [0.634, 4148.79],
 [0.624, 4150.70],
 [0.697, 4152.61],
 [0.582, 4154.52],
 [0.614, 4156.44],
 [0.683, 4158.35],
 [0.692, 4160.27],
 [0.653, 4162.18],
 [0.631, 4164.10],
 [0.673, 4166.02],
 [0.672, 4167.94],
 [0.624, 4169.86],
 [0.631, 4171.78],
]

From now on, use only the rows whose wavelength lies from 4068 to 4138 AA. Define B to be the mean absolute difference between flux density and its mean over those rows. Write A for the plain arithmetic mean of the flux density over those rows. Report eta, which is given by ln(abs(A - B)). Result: -0.454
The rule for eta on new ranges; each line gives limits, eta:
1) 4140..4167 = -0.518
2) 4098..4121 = -0.468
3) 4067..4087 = -0.443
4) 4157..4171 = -0.447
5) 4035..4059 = -0.502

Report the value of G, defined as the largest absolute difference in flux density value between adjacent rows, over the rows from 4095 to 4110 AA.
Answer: 0.105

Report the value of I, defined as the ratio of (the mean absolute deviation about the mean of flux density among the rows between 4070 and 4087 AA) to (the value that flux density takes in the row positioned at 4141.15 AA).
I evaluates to 0.030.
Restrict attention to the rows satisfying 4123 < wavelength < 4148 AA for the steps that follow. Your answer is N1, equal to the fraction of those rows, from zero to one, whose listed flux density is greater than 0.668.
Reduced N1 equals 0.38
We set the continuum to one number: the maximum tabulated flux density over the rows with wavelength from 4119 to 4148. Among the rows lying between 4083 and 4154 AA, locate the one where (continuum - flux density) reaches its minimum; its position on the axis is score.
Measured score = 4125.92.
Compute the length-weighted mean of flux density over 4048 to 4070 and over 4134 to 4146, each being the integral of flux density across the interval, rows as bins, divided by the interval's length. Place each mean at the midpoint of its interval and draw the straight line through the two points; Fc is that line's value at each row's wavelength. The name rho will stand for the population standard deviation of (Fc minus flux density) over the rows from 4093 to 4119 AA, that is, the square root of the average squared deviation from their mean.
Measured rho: 0.0385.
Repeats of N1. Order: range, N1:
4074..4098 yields 0.62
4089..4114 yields 0.38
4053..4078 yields 0.23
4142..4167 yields 0.31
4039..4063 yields 0.31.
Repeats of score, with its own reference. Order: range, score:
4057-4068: 4065.57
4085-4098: 4088.10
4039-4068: 4039.44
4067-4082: 4074.94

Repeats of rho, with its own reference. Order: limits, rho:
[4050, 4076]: 0.0459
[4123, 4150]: 0.0483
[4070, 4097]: 0.0285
